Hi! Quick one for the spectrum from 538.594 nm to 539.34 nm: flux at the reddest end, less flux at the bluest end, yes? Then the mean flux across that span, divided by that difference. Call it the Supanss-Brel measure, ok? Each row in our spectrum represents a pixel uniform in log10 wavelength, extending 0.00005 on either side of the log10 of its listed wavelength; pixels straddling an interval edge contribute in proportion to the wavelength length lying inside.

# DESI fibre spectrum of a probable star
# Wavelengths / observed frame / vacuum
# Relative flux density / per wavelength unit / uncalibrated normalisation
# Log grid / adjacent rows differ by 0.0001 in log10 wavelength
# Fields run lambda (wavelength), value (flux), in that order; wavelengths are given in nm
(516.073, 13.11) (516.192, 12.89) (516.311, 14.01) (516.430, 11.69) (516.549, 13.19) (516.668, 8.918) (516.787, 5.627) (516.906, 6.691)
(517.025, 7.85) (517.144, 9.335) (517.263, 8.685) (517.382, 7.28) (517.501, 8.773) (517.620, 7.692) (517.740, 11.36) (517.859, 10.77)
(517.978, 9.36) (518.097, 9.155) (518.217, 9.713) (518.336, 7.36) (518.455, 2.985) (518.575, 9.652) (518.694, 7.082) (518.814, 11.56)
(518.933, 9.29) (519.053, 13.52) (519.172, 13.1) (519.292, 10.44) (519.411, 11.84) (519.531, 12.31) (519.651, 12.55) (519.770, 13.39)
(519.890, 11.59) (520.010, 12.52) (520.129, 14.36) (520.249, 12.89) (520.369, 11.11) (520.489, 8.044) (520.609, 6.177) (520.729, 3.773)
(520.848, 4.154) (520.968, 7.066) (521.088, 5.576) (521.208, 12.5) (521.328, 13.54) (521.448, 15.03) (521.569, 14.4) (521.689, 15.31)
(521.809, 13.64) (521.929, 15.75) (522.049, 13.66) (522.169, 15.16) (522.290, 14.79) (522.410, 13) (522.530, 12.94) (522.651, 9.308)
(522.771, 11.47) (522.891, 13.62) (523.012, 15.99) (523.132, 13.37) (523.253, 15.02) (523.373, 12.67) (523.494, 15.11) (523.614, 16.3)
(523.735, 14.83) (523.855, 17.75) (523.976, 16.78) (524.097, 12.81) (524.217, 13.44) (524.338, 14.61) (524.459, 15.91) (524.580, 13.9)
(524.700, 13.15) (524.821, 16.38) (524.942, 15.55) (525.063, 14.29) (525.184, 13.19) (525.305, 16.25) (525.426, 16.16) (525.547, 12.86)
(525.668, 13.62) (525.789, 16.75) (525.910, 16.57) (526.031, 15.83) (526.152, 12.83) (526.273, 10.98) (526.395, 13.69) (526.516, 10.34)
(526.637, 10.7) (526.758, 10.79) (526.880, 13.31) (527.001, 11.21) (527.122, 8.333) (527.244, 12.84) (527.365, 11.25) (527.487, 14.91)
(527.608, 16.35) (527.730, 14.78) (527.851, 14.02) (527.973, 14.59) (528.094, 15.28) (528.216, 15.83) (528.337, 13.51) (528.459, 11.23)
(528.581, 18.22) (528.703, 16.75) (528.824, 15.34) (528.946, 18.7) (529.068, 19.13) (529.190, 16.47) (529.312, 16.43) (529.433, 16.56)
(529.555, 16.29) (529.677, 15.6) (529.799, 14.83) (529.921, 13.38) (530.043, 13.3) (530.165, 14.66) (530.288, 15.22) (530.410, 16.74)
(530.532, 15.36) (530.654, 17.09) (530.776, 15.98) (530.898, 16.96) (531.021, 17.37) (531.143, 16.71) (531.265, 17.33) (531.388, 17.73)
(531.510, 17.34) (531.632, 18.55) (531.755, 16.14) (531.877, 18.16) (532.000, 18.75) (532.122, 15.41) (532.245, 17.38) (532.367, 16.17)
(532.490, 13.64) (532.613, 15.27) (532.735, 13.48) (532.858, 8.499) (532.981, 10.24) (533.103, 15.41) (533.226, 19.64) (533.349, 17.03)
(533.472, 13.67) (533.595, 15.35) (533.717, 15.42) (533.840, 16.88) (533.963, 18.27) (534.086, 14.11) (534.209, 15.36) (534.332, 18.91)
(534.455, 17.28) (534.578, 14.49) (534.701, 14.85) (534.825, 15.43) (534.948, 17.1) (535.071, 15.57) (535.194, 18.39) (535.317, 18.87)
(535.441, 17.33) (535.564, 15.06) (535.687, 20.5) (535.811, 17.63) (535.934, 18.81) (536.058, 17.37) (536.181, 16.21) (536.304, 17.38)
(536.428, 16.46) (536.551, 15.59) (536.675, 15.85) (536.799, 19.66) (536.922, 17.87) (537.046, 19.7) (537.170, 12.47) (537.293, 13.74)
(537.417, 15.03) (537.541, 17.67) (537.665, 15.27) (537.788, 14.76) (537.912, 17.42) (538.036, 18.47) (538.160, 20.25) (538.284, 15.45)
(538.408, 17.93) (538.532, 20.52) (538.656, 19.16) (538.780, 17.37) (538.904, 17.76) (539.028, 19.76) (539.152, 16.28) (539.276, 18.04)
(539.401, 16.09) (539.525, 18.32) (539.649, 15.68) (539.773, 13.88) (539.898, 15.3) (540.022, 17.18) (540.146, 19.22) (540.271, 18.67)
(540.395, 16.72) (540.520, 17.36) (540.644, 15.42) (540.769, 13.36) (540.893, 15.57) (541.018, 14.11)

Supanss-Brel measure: -16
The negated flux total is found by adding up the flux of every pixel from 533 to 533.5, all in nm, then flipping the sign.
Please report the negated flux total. -66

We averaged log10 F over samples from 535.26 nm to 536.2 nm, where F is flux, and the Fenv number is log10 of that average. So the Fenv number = 0.096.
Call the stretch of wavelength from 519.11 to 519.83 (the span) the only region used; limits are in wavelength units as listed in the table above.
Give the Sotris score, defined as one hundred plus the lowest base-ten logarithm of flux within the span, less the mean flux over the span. 88.7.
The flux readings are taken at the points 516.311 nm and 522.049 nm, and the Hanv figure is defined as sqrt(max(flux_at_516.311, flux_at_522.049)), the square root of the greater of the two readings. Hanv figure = 3.74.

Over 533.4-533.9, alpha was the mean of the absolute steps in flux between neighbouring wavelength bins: 1.1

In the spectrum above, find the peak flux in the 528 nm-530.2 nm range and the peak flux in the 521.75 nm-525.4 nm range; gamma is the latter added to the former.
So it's 36.9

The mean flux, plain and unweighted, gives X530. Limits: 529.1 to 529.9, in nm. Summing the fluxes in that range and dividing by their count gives 16.0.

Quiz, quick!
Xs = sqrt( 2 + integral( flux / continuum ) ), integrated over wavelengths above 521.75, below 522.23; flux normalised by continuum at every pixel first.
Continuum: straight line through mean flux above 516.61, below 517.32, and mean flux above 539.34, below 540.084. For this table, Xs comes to 1.65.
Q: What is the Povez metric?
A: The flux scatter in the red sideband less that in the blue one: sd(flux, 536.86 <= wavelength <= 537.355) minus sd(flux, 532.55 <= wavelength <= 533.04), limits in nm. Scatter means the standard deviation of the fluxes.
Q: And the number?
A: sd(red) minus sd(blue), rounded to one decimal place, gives 0.3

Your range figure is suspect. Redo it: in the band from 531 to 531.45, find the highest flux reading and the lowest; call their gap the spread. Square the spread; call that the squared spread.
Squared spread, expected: 1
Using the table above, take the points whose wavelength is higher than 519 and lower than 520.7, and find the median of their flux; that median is 12.4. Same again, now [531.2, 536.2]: 16.9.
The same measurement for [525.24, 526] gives 16.2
